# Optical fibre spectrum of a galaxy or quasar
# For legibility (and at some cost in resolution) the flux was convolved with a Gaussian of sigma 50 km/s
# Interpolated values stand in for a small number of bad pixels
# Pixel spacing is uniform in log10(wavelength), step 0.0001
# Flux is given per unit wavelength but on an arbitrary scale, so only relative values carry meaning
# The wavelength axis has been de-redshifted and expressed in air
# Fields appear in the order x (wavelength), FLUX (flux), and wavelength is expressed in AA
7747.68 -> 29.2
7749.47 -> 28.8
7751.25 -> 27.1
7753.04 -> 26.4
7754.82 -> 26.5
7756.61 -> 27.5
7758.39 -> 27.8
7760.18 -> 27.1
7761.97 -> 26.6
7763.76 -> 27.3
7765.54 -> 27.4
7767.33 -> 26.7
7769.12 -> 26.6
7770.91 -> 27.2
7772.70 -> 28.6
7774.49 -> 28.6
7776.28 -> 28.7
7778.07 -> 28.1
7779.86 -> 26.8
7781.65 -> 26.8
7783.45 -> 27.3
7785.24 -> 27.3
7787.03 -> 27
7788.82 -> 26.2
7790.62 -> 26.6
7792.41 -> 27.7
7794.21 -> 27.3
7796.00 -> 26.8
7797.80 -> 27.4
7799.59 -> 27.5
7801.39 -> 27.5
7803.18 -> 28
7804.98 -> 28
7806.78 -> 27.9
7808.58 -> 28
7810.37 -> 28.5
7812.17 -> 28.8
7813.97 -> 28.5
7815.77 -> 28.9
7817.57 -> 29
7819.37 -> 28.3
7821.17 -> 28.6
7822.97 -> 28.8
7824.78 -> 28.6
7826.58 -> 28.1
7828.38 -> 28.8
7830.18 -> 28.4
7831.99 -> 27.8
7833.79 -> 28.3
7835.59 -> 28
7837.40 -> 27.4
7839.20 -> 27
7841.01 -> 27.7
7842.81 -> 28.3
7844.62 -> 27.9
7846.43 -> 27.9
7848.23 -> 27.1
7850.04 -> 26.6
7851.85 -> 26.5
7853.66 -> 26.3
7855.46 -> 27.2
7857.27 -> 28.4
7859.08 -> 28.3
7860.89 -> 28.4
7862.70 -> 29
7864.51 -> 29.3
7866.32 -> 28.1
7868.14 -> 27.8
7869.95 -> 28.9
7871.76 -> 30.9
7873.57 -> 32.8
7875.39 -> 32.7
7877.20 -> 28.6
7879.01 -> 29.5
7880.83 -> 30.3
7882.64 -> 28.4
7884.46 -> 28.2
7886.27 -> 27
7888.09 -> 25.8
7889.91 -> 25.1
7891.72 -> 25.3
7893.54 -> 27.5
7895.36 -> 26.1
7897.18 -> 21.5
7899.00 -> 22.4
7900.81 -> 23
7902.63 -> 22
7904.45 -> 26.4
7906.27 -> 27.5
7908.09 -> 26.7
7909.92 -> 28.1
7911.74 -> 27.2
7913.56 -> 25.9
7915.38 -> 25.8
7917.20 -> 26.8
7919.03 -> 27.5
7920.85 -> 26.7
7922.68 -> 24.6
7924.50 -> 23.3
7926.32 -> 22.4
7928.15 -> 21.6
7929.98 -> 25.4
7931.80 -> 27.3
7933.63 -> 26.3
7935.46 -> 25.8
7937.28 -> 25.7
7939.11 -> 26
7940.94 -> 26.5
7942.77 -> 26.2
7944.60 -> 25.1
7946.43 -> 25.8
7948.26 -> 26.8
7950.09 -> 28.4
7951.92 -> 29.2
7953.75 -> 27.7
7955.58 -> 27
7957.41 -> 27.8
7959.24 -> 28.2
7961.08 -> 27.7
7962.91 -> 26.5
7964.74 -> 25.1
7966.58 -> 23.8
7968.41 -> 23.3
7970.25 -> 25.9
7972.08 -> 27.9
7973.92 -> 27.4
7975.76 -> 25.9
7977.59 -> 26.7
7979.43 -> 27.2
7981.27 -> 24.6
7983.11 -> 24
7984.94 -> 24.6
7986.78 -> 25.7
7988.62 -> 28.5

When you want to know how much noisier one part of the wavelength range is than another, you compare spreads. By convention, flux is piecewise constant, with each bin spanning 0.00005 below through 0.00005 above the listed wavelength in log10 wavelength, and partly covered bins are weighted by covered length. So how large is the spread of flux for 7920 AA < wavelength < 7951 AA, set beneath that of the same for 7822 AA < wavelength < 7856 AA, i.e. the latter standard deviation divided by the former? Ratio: 0.4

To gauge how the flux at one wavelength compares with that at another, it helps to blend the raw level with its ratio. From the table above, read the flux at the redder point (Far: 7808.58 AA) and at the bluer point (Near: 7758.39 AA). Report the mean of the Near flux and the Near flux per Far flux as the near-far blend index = 14.4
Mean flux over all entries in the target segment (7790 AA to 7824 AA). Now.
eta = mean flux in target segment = 28.0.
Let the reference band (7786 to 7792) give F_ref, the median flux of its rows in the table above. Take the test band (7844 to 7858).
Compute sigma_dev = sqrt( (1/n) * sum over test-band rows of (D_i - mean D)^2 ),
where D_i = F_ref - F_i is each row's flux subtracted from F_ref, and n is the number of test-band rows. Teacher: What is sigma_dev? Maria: 0.71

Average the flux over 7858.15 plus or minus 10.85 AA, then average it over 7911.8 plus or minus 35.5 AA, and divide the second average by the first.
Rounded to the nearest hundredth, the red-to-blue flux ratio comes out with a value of 0.93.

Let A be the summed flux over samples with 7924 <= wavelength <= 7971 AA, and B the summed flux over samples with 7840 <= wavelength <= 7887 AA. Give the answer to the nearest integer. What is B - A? 67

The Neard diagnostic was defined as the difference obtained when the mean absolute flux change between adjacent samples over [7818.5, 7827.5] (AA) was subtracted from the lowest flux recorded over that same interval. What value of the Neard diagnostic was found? 27.8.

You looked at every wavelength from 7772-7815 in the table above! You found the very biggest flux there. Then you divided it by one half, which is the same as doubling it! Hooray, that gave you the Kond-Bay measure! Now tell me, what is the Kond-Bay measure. 57.6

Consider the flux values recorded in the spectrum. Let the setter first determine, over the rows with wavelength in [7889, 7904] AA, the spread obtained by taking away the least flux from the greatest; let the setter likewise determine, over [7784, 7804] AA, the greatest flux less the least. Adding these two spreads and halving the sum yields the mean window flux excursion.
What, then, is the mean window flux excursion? 3.9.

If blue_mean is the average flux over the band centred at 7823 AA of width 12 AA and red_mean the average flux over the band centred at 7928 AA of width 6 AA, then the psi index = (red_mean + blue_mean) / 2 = 25.9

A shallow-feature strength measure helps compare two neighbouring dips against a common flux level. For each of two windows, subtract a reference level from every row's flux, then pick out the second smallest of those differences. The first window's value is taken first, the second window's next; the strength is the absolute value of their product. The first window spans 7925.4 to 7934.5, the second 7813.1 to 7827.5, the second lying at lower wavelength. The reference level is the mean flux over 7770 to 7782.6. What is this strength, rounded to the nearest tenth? 2.6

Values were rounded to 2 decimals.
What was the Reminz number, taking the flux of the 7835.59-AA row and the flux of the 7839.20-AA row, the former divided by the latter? 1.04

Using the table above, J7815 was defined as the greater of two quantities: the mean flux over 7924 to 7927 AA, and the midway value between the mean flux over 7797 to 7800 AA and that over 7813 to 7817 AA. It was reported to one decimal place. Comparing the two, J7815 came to 28.1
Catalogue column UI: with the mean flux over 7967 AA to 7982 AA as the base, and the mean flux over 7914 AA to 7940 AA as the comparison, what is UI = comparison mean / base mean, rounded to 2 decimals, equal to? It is 0.97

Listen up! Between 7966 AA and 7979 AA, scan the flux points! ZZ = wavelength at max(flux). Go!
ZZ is 7972.08 AA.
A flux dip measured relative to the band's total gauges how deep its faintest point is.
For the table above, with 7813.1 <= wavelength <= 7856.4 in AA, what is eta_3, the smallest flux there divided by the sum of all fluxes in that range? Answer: 0.039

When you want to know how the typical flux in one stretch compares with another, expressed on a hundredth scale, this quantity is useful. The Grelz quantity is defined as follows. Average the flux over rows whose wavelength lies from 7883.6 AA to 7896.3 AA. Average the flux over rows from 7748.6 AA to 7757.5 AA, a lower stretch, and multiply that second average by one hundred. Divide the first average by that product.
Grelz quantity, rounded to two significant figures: 0.0097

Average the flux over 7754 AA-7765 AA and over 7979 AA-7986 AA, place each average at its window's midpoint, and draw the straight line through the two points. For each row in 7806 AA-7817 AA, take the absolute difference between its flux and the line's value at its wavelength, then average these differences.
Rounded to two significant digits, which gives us 1.8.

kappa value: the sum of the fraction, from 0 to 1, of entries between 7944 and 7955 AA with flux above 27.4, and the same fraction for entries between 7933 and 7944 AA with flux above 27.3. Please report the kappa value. 0.5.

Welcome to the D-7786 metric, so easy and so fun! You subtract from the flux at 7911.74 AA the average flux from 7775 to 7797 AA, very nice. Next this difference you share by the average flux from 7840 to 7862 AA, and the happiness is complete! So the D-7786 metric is -0.001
